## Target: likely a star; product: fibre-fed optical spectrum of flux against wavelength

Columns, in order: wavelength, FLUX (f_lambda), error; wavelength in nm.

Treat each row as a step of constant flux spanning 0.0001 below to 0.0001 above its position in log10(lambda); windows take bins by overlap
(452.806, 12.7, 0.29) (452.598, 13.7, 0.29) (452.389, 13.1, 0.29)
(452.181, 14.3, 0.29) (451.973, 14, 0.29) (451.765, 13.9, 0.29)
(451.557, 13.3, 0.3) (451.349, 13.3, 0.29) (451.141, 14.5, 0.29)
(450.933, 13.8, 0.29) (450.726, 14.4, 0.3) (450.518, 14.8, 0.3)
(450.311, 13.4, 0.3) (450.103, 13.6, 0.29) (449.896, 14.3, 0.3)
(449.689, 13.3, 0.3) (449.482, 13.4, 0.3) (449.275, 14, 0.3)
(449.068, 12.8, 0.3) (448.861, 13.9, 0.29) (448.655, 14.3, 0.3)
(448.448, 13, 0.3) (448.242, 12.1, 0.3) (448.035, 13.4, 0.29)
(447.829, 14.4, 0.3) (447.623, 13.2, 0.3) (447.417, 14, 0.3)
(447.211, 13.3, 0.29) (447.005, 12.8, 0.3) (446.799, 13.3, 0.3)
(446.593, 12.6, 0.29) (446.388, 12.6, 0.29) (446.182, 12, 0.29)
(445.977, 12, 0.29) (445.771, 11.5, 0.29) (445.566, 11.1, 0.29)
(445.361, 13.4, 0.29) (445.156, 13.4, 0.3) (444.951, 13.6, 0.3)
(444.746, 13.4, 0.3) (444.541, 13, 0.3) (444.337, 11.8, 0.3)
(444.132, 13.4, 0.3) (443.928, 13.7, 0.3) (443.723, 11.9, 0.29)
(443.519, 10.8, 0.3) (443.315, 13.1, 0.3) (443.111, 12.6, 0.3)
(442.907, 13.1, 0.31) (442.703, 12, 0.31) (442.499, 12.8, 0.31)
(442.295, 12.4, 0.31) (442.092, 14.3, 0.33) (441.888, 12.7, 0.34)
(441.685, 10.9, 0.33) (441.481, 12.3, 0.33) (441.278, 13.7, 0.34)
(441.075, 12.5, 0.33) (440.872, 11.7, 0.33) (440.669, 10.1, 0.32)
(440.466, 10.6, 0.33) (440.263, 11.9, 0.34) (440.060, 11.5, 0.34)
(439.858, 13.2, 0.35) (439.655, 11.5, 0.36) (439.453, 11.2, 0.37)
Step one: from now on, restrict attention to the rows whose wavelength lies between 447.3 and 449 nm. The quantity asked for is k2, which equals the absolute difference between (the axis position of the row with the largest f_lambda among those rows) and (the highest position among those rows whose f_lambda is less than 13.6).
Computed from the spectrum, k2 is 0.62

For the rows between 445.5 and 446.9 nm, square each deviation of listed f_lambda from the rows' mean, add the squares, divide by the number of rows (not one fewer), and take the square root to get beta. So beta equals 0.7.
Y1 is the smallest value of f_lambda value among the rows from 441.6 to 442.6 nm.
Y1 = 10.9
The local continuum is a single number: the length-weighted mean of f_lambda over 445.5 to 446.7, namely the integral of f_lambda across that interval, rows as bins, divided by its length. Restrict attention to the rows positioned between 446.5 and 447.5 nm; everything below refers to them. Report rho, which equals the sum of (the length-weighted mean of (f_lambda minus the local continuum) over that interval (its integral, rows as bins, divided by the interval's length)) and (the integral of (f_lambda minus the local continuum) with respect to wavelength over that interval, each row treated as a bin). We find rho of 2.4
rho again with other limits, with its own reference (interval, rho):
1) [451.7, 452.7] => 3.6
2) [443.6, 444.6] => 1.4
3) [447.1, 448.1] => 3.3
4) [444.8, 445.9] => 1.3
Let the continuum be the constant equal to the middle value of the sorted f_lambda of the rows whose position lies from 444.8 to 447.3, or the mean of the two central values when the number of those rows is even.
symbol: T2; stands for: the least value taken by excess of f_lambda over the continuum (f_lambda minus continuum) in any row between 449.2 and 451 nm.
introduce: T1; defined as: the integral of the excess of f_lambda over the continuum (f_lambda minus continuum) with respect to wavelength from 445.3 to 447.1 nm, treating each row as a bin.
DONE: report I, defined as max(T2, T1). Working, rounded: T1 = -0.6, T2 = 0.6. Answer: 0.6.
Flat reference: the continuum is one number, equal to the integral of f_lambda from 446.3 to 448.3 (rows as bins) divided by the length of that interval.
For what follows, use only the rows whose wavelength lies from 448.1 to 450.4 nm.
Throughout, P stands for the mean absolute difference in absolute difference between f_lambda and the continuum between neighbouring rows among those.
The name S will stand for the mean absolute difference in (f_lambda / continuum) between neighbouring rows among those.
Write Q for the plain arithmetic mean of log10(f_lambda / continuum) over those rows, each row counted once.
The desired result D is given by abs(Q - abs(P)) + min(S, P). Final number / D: 0.6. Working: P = 0.55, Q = 0.008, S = 0.057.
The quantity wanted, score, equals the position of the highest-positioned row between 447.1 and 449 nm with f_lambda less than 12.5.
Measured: 448.242 nm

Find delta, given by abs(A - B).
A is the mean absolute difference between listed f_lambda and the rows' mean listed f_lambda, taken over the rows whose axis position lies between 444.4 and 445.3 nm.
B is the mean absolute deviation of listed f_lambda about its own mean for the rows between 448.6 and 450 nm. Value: 0.29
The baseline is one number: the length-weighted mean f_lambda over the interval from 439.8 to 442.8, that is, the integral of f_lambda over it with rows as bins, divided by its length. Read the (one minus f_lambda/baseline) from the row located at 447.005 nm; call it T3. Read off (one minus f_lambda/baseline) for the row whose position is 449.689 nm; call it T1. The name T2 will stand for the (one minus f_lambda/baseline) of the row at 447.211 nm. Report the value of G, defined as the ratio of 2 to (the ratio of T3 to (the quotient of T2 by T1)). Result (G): -38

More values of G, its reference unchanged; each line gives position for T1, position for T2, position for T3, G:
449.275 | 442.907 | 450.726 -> -6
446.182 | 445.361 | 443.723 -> -728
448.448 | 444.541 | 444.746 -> -20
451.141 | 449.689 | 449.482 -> -10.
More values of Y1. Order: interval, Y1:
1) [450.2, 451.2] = 13.4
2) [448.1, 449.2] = 12.1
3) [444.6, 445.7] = 11.1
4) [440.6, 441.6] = 10.1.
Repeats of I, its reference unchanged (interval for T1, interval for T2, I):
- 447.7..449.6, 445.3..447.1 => 1.5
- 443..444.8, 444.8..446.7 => -0.2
